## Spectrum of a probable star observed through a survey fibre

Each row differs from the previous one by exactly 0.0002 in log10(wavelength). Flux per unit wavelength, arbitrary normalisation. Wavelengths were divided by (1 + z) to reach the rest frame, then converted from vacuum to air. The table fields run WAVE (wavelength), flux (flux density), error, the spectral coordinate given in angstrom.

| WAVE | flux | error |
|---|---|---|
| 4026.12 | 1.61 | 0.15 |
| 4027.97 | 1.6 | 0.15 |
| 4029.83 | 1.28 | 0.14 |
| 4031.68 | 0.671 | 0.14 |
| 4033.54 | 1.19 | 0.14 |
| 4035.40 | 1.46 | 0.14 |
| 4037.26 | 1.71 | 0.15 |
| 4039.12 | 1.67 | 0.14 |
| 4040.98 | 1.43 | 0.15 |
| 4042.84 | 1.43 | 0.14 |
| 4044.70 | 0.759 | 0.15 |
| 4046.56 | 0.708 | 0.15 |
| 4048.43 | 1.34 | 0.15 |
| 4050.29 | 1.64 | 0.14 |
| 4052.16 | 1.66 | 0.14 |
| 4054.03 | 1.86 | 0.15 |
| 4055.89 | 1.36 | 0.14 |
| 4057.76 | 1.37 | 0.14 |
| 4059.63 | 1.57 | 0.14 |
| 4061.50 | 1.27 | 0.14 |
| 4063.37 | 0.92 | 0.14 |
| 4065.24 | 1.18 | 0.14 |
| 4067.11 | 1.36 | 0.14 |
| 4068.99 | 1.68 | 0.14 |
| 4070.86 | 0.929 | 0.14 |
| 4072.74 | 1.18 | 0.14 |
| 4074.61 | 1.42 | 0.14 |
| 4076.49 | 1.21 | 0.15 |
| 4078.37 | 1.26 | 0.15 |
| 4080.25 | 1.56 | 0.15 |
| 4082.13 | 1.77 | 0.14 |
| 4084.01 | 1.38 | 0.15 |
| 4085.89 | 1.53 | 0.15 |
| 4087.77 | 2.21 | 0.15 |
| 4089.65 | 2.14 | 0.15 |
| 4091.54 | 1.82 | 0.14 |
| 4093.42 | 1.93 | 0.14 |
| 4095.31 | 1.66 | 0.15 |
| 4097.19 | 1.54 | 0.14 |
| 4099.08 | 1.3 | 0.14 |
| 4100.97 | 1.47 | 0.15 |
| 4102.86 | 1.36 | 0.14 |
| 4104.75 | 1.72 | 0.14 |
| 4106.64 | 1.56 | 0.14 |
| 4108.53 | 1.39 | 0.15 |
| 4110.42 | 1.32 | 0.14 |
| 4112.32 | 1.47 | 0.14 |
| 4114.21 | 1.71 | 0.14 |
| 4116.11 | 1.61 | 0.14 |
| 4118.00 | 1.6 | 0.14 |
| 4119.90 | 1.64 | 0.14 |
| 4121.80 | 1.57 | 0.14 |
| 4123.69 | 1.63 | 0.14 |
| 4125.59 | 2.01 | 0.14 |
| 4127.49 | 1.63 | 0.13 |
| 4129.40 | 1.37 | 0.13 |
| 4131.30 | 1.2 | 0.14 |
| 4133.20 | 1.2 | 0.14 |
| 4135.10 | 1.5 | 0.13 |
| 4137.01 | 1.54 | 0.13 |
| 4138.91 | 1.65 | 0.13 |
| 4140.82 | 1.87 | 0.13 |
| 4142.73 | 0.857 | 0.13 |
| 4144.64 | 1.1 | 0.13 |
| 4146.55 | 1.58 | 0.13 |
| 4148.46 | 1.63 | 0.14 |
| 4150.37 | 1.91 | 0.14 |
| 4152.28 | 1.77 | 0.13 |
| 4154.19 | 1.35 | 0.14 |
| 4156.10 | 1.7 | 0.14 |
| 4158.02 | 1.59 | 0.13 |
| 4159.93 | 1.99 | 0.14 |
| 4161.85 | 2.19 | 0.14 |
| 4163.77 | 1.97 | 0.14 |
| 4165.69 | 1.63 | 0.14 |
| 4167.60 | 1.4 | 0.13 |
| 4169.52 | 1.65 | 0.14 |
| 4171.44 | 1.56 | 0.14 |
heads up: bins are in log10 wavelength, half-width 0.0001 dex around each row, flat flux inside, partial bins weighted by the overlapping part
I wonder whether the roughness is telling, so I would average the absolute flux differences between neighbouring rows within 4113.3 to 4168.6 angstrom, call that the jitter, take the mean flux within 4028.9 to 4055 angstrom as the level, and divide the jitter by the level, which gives 0.18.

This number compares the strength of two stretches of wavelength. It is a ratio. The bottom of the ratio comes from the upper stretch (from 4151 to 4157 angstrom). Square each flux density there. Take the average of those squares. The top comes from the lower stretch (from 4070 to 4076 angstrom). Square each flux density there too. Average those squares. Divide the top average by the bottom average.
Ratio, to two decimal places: 0.54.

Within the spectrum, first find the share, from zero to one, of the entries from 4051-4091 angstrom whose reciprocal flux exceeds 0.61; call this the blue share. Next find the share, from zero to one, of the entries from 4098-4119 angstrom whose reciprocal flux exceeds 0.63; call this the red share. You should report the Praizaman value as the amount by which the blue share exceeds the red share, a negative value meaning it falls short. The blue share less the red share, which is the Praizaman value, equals 0.078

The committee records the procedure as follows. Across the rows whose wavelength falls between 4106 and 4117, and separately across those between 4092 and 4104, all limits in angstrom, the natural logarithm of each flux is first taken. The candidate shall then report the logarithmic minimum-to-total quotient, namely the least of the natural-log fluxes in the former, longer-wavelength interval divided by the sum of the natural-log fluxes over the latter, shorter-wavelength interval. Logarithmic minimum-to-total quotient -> 0.11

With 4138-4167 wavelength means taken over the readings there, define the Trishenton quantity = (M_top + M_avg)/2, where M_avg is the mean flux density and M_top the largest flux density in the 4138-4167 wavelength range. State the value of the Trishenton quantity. 1.92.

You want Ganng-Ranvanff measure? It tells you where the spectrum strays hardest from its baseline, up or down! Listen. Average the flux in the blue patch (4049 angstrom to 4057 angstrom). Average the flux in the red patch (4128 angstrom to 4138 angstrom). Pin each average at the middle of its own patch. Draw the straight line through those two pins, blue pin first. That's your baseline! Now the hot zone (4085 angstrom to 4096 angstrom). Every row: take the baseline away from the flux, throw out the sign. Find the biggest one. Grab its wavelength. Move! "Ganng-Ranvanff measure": 4087.77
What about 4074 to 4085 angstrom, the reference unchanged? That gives 4076.49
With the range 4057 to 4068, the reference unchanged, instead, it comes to 4063.37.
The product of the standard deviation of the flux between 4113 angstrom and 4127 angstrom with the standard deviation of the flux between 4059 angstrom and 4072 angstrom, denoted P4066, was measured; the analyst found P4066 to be 0.04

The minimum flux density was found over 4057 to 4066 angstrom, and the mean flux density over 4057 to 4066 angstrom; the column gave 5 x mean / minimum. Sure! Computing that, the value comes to 6.86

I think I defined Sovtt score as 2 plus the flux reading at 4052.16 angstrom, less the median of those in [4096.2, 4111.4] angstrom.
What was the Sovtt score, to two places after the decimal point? 2.23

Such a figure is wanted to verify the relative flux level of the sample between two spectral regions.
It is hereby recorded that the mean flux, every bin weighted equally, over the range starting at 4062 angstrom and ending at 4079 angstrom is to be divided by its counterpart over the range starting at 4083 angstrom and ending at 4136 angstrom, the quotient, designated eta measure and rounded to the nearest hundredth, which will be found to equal 0.78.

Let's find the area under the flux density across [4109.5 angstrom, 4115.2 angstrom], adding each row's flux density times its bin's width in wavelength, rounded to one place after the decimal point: 8.5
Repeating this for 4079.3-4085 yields 8.9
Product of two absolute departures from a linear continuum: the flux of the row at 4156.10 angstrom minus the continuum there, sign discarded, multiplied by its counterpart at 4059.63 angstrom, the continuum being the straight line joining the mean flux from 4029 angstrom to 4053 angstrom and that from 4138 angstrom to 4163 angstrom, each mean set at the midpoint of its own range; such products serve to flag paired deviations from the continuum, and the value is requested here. 0.011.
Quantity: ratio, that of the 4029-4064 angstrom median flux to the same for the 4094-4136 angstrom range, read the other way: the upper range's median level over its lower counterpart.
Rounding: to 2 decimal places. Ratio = 1.13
